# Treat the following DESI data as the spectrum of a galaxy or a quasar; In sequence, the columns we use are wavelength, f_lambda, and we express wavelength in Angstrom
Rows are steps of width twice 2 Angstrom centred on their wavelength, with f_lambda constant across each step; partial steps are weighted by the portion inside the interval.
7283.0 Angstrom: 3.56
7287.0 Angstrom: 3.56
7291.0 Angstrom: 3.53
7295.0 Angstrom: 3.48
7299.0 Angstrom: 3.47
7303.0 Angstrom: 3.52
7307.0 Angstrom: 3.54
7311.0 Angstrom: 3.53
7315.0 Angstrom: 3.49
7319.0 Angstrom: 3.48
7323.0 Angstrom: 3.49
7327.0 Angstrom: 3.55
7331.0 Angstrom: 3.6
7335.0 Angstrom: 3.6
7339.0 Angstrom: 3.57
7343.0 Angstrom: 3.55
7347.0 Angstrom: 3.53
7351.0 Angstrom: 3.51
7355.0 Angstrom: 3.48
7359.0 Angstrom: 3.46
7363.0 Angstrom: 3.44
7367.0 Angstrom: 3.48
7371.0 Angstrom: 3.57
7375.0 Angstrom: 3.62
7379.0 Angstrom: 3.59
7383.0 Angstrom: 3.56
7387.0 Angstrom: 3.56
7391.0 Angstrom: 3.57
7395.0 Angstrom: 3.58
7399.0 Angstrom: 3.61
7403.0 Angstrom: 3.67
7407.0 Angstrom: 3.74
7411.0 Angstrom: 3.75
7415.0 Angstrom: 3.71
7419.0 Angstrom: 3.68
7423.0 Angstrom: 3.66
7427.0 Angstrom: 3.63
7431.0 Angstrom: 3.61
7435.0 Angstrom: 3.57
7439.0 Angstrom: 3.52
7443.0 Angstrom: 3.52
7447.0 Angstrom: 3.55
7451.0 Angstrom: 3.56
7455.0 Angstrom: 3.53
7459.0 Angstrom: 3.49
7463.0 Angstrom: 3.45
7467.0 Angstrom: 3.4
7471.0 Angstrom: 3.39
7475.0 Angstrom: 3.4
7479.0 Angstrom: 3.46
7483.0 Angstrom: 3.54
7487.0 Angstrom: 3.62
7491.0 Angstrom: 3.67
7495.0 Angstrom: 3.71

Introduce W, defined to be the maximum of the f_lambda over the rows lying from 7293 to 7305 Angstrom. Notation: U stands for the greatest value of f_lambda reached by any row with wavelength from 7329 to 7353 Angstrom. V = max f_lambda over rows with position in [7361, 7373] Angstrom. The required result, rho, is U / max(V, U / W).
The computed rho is 1.01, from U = 3.6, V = 3.57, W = 3.52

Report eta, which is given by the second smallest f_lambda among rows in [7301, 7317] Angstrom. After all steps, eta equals 3.52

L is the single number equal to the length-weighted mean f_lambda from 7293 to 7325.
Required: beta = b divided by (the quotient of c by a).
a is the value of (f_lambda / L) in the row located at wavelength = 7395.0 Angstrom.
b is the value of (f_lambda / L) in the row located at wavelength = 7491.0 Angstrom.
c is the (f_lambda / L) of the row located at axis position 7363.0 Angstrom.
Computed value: 1.09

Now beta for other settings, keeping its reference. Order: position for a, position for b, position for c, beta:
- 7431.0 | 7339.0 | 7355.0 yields 1.06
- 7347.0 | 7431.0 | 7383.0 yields 1.02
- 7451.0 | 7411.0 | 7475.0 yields 1.12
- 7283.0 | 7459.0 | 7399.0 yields 0.98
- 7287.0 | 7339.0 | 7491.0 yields 0.99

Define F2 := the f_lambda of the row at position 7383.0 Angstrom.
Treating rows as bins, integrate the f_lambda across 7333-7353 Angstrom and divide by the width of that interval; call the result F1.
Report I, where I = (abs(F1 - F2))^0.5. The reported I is 0.09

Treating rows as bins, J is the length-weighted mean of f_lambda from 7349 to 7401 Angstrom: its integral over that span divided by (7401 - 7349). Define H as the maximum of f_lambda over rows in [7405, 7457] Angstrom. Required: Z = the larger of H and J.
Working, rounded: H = 3.75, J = 3.54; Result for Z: 3.750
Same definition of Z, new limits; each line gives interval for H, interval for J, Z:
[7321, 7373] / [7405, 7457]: 3.618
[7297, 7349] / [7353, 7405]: 3.600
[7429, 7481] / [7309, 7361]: 3.610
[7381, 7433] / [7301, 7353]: 3.750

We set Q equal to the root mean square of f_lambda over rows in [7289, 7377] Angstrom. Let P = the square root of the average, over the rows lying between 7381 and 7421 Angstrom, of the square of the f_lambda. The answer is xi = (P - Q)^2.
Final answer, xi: 0.0147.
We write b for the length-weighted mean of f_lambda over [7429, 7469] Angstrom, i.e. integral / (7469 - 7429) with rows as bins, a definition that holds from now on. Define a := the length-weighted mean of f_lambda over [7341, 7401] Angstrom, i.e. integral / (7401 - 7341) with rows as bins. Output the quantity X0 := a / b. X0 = 1.01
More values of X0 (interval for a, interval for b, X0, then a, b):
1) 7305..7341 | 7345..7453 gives 0.99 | 3.54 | 3.58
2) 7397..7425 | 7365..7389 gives 1.04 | 3.69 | 3.56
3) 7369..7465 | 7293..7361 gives 1.02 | 3.60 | 3.52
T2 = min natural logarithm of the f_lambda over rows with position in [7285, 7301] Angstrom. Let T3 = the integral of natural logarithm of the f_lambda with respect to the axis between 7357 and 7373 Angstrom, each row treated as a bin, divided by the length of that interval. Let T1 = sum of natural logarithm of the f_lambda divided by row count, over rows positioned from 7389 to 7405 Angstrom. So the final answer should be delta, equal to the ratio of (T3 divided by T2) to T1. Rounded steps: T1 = 1.28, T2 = 1.24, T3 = 1.25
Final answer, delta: 0.783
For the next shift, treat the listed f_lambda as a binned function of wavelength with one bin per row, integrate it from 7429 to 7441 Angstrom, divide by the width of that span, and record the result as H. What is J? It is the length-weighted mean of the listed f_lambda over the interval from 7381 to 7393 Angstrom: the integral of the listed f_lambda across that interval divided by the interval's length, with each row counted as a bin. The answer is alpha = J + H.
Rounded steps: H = 3.57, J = 3.56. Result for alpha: 7.13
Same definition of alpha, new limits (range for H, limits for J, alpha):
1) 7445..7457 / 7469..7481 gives 6.96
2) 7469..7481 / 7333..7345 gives 6.99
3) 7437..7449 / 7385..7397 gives 7.10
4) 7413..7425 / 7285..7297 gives 7.21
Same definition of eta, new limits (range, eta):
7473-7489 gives 3.46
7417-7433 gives 3.63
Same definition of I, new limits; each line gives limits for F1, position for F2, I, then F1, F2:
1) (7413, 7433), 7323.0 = 0.41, 3.66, 3.49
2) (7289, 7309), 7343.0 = 0.20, 3.51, 3.55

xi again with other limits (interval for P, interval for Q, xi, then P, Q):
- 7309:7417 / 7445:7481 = 0.0093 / 3.57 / 3.47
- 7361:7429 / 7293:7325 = 0.0129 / 3.61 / 3.50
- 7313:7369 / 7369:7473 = 0.0042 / 3.52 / 3.58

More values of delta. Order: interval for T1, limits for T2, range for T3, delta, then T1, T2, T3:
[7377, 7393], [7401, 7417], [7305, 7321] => 0.759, 1.27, 1.30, 1.26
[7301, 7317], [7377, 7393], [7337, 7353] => 0.791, 1.26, 1.27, 1.26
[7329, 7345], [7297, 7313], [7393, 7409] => 0.816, 1.28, 1.24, 1.29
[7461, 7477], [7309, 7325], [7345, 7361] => 0.818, 1.23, 1.25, 1.25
